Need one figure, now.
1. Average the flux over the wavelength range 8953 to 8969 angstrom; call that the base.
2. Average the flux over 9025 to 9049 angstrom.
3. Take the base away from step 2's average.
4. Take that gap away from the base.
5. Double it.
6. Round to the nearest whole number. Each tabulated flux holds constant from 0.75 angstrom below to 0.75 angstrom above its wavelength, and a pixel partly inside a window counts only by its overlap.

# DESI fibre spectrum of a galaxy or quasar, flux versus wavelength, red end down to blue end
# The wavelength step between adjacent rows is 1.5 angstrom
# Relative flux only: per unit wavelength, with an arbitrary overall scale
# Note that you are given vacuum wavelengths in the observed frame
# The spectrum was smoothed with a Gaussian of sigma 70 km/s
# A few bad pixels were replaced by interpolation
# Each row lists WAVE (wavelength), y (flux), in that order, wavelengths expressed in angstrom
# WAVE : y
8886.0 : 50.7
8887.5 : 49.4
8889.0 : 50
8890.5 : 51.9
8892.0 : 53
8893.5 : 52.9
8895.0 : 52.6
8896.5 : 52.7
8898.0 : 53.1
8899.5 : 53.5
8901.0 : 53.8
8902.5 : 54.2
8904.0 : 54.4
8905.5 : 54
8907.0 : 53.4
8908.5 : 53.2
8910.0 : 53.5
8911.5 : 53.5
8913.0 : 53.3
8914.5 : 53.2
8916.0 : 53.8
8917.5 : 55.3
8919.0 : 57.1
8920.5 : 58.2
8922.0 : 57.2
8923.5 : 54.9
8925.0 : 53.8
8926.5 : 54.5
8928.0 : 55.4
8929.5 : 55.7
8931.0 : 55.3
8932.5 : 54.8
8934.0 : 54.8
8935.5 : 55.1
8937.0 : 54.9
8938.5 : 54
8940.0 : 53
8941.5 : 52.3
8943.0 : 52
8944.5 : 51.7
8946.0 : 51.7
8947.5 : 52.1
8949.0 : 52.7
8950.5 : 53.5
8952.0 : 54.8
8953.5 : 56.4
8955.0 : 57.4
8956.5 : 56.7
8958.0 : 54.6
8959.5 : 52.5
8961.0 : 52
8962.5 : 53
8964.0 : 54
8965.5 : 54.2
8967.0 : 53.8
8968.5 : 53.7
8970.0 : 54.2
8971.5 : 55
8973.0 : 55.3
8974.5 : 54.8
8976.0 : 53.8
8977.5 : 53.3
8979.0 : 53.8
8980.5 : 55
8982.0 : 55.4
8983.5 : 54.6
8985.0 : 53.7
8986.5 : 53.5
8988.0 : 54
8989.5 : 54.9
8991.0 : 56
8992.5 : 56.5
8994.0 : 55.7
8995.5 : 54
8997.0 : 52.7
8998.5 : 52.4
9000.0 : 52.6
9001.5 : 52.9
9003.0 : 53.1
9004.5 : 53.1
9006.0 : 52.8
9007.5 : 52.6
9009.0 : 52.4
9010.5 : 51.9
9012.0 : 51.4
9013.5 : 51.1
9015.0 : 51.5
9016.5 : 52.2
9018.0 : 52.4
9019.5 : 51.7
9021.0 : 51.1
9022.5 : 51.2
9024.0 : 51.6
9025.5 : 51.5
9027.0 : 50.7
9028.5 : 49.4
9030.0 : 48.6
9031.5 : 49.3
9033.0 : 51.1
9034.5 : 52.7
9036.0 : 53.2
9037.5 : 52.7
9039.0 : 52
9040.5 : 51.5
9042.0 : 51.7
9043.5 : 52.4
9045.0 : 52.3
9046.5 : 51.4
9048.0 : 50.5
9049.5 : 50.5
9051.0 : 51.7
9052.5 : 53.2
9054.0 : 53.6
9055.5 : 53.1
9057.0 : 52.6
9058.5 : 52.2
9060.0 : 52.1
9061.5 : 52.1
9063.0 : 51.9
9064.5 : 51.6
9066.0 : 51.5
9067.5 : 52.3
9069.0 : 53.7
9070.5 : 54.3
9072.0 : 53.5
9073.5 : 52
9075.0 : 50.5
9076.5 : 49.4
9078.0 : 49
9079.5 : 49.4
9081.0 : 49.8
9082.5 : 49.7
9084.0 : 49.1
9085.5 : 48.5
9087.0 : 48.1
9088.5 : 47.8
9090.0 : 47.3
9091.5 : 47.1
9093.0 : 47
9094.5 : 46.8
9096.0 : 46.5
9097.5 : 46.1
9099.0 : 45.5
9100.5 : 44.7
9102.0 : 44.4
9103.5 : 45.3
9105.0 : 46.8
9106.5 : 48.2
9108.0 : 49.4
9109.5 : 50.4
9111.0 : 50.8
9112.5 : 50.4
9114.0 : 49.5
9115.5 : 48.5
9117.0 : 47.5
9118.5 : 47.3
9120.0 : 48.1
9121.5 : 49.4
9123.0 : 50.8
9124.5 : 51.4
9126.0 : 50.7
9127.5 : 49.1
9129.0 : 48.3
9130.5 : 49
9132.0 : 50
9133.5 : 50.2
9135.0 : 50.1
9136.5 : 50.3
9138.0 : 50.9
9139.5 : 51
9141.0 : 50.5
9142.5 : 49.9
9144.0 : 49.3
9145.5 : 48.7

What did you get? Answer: 115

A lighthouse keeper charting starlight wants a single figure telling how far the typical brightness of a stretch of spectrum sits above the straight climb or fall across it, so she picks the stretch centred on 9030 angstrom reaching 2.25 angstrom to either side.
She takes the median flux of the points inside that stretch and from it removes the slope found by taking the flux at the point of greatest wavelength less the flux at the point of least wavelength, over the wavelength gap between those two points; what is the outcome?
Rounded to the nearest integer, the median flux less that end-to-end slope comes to 49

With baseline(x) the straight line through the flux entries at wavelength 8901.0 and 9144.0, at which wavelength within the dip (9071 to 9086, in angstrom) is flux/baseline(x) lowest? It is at 9085.5 angstrom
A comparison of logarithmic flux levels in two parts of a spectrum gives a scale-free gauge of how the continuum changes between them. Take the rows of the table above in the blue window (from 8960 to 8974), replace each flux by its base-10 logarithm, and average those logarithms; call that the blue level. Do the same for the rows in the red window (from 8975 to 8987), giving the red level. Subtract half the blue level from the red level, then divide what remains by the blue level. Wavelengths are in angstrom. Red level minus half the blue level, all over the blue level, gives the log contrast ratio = 0.50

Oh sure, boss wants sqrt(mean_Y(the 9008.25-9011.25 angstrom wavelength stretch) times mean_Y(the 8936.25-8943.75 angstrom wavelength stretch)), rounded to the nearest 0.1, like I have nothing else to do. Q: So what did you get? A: 52.7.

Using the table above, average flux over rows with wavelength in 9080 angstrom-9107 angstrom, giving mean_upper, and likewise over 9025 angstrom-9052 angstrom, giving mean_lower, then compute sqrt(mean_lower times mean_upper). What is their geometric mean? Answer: 49.2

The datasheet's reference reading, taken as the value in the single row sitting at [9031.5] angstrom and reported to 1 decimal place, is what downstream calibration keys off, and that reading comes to 49.3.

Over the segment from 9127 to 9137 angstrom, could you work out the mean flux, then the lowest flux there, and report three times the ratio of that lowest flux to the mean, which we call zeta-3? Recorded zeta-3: 2.92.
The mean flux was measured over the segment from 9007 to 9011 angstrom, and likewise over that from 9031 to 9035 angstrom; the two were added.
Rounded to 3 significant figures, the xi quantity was 103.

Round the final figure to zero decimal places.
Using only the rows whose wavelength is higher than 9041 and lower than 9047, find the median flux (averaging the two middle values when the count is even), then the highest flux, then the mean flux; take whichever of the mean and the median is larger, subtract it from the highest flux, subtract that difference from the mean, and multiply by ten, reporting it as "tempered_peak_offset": 516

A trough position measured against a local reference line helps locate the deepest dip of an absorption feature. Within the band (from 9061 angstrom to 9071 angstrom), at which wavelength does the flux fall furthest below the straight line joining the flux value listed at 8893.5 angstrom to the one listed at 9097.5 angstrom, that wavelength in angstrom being 9066.0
